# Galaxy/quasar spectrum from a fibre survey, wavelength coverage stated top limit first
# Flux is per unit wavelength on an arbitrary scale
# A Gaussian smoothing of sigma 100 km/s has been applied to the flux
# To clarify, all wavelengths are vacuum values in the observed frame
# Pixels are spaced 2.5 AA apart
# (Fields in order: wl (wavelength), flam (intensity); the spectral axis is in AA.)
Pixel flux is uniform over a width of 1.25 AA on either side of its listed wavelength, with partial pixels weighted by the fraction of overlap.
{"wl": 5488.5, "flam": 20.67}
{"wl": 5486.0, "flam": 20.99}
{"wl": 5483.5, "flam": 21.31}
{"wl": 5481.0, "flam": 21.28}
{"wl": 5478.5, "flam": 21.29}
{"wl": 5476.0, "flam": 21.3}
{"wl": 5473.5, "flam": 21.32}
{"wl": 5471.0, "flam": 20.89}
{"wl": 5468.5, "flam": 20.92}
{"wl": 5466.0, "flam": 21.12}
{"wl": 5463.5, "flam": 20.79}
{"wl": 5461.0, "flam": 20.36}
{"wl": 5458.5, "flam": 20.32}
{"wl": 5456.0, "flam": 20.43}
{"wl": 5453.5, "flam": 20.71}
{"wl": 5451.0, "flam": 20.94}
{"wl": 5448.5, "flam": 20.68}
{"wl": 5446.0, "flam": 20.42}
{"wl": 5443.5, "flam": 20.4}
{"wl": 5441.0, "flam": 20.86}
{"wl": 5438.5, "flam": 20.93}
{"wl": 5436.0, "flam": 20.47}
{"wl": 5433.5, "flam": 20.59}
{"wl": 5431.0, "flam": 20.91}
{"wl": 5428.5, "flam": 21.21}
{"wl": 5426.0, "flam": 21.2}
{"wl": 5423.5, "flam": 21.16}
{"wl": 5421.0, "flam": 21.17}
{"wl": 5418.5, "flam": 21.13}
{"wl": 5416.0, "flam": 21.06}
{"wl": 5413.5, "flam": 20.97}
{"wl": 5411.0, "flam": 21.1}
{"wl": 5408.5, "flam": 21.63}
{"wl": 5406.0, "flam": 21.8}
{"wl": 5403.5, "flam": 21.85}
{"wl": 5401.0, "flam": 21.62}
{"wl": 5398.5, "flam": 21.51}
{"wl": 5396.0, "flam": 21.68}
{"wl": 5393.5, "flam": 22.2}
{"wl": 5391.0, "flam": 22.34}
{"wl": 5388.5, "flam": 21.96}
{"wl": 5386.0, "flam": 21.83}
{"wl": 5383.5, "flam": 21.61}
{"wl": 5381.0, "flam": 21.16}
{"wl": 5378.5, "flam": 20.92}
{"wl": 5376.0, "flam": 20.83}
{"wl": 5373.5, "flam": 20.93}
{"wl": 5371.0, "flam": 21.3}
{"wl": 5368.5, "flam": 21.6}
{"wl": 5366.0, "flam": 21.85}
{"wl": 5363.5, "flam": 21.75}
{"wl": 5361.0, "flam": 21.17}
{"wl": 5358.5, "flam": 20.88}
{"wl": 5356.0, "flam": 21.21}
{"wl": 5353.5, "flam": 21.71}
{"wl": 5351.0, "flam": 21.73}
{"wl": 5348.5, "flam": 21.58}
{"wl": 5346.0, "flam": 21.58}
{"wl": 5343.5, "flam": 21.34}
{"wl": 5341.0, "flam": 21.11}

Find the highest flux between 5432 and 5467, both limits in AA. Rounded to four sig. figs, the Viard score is 21.12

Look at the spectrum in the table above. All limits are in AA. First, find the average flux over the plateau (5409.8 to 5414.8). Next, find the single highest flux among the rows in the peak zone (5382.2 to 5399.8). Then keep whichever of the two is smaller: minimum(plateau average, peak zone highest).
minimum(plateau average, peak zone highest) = 21.0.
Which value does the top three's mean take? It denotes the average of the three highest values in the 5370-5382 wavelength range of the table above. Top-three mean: 21.1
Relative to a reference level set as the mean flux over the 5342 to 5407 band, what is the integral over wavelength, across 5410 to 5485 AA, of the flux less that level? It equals -47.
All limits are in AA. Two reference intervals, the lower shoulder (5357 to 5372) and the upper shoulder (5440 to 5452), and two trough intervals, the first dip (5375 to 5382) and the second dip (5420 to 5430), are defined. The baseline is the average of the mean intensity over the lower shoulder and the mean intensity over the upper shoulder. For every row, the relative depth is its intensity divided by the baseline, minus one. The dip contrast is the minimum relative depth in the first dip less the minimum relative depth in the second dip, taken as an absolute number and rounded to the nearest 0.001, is 0.016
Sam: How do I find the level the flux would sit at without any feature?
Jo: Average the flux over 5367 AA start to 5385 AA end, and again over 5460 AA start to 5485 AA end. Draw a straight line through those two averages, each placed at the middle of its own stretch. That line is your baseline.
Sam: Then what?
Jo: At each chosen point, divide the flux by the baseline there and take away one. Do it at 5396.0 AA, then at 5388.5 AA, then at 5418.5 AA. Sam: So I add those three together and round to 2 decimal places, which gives 0.06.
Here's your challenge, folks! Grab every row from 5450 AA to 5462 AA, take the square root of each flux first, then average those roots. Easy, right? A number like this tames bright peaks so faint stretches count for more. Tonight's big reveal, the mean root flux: 4.53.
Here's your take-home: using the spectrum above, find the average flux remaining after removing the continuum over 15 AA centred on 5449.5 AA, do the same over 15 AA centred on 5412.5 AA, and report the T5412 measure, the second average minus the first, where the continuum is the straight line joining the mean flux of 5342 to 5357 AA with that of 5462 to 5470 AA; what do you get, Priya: 0.5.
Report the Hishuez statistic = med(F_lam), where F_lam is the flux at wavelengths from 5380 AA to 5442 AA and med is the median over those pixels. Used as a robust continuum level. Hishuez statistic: 21.2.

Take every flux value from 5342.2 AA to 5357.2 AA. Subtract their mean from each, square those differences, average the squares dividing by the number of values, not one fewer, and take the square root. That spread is 0.19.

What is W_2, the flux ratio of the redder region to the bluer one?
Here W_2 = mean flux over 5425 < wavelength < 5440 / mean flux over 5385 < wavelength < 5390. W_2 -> 0.95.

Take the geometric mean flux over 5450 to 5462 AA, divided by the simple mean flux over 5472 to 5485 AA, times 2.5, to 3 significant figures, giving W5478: 2.41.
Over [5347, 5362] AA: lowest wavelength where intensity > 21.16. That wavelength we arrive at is 5348.5 AA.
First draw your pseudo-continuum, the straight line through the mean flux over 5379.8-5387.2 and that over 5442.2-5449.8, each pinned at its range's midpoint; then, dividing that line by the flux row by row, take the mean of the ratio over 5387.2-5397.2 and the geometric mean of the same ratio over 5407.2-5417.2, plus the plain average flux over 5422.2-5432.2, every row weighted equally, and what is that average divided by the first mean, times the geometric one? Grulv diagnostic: 21.6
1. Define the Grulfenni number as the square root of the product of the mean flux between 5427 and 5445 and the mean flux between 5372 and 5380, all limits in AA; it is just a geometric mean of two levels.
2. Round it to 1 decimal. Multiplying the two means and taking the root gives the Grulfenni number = 20.8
